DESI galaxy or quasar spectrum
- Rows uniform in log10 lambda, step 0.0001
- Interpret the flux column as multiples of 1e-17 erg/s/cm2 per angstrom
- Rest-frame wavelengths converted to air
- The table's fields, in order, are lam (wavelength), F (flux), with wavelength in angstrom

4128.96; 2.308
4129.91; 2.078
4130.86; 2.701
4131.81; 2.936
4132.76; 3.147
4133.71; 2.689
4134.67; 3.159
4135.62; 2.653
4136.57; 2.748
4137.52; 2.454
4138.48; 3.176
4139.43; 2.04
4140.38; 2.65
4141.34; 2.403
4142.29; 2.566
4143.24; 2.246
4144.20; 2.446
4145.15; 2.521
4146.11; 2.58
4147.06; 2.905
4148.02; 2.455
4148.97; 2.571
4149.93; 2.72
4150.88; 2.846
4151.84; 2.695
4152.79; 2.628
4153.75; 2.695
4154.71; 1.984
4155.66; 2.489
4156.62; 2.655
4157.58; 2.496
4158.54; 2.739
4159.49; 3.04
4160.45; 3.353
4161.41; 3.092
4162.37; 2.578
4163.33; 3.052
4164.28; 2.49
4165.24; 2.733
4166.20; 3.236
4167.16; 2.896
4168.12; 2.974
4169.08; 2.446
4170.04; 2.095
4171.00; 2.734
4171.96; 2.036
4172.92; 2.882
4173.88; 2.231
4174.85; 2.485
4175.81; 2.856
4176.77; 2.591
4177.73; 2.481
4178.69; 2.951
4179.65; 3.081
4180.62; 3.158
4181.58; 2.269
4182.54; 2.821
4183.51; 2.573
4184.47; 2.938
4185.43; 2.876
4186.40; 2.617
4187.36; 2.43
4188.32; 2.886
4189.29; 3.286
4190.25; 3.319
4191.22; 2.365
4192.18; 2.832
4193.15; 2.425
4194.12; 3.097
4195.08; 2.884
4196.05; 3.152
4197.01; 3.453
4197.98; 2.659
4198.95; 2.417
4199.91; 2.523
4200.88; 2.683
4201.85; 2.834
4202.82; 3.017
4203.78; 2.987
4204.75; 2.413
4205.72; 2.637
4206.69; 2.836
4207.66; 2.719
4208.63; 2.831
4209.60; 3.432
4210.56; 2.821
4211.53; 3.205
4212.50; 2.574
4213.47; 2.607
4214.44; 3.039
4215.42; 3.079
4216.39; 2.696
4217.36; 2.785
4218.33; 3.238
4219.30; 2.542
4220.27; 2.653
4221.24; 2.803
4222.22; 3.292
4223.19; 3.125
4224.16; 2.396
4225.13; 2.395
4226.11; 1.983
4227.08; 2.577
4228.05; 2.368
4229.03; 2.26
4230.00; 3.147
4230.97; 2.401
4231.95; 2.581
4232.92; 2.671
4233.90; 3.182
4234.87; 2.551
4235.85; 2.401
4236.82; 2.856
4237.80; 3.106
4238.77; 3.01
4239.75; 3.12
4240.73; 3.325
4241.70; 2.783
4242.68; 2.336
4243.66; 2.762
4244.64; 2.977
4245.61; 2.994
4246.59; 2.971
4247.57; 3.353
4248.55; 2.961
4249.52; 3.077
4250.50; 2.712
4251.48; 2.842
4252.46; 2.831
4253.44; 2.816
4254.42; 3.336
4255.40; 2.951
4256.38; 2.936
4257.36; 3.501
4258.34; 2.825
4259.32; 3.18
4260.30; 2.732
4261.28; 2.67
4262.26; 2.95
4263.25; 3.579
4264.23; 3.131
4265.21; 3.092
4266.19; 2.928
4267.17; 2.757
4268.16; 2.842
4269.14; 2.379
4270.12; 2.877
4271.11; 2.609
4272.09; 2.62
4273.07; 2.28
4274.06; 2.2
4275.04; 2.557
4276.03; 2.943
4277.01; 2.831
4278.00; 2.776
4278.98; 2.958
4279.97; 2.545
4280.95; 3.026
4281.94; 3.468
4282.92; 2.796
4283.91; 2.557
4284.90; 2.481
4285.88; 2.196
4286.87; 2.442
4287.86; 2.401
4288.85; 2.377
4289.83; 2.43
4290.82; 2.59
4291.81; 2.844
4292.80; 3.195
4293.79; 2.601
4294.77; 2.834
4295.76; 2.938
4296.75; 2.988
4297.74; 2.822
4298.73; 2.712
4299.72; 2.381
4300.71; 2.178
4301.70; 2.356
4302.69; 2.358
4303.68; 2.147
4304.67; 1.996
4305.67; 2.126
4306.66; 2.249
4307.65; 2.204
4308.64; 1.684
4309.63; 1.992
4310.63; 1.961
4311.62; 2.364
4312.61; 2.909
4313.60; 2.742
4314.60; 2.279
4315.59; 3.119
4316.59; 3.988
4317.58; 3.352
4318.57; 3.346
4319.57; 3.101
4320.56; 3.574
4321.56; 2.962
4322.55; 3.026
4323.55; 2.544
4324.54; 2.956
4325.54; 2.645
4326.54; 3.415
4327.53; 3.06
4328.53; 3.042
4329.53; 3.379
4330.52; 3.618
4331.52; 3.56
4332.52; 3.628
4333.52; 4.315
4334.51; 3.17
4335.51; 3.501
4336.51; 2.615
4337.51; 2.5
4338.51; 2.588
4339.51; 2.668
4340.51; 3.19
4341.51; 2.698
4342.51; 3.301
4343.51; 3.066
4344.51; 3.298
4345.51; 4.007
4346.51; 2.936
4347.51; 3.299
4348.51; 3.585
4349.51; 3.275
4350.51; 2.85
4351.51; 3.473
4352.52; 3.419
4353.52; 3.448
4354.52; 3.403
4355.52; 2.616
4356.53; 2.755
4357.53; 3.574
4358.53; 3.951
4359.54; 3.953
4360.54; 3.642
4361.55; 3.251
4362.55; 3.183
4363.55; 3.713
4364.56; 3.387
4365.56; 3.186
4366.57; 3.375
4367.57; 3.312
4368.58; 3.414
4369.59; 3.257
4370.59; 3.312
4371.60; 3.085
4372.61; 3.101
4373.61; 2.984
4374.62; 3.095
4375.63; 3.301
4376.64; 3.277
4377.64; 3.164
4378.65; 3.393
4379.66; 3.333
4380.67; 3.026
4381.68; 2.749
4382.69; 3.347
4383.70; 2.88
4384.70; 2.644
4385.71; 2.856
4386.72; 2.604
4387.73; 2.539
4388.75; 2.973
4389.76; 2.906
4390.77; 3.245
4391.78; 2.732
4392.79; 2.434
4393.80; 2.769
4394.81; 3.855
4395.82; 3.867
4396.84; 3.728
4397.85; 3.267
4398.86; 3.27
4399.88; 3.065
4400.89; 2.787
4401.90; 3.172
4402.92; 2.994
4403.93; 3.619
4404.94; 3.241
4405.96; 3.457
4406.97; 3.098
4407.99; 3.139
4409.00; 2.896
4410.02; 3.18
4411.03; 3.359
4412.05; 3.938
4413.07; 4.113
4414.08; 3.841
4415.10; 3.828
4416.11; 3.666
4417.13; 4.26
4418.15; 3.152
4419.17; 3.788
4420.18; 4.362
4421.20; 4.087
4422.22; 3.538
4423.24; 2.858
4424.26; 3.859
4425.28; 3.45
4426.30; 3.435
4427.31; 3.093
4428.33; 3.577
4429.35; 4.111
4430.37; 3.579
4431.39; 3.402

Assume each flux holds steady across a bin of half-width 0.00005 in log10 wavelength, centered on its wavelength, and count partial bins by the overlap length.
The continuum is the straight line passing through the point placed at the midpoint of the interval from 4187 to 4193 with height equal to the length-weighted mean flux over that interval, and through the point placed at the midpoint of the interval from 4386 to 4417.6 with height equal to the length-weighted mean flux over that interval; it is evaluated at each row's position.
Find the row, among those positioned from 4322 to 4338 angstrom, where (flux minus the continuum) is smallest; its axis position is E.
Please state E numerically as 4337.51 angstrom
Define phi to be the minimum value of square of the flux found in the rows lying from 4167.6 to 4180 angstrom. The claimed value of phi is 4.1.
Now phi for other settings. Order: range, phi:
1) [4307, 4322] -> 2.8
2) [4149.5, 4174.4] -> 3.9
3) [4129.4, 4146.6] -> 4.2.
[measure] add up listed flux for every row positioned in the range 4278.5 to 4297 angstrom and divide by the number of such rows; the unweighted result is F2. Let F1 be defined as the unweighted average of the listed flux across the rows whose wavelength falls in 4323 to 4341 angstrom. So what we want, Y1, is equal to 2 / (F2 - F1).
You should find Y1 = -5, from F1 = 3.13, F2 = 2.72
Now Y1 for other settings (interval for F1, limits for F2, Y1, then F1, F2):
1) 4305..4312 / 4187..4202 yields 3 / 2.08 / 2.83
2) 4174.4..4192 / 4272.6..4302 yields -17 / 2.78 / 2.66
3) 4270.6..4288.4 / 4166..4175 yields -42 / 2.65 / 2.60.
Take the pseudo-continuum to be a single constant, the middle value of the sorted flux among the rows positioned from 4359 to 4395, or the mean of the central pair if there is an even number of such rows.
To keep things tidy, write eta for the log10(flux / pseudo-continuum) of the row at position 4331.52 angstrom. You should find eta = 0.05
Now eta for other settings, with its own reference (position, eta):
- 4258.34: -0.05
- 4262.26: -0.03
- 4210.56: -0.05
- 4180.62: 0.00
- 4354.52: 0.03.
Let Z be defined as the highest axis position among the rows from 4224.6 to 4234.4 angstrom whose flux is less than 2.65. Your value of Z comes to 4231.95 angstrom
